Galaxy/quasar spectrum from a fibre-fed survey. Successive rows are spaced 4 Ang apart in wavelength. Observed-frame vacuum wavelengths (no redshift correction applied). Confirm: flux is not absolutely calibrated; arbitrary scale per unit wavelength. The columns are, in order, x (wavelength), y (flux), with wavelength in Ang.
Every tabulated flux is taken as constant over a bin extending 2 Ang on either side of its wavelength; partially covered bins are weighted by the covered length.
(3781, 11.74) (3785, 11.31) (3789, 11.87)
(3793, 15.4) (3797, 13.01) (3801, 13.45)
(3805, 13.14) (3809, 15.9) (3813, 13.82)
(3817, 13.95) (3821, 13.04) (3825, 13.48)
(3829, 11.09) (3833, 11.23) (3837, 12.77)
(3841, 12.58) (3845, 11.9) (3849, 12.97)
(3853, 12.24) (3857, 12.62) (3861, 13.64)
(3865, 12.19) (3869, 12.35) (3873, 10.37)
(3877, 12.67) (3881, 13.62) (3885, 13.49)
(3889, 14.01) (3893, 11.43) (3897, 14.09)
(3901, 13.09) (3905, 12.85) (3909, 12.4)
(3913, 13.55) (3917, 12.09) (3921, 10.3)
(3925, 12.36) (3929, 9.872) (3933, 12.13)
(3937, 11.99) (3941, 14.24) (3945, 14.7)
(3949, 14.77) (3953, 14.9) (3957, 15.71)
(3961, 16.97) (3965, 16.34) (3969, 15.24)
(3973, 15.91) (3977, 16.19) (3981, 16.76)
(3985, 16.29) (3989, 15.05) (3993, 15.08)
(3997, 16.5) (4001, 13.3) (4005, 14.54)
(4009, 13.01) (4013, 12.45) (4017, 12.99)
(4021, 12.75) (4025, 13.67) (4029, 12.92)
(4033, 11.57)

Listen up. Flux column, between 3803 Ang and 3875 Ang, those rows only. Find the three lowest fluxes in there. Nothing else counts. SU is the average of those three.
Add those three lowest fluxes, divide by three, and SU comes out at 10.90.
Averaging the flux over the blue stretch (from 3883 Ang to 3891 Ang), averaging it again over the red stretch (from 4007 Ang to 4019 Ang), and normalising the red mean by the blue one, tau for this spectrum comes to 0.93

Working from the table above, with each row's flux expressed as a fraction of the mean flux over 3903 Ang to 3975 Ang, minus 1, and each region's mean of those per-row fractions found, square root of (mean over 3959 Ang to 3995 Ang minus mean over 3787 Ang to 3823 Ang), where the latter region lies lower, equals 0.41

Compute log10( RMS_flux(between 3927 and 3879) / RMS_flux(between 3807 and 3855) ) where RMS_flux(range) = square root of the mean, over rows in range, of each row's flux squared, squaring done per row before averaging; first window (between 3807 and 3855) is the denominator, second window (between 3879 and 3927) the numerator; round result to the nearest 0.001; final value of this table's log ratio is -0.005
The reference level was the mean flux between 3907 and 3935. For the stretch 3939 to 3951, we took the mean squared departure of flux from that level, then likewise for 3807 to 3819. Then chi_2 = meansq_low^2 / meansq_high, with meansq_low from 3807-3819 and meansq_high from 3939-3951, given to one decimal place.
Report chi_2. 9.3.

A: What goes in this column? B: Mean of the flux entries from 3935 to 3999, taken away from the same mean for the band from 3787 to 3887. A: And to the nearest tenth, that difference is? -2.5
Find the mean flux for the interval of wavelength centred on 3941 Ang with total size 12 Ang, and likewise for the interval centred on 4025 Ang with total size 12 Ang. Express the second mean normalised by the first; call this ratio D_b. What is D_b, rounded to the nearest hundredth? 0.96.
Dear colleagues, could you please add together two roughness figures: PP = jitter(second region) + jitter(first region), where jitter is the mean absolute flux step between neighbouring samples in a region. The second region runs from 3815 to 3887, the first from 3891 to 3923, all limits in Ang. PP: 2.22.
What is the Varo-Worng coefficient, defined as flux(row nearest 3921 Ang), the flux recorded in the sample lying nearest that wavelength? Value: 10.3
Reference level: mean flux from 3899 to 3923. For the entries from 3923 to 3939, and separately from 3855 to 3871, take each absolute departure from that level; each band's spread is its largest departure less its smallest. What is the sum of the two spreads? 3.7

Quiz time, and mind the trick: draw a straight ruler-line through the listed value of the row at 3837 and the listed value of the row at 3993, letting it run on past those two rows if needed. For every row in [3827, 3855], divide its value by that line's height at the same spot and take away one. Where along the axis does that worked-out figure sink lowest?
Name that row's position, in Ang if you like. 3829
